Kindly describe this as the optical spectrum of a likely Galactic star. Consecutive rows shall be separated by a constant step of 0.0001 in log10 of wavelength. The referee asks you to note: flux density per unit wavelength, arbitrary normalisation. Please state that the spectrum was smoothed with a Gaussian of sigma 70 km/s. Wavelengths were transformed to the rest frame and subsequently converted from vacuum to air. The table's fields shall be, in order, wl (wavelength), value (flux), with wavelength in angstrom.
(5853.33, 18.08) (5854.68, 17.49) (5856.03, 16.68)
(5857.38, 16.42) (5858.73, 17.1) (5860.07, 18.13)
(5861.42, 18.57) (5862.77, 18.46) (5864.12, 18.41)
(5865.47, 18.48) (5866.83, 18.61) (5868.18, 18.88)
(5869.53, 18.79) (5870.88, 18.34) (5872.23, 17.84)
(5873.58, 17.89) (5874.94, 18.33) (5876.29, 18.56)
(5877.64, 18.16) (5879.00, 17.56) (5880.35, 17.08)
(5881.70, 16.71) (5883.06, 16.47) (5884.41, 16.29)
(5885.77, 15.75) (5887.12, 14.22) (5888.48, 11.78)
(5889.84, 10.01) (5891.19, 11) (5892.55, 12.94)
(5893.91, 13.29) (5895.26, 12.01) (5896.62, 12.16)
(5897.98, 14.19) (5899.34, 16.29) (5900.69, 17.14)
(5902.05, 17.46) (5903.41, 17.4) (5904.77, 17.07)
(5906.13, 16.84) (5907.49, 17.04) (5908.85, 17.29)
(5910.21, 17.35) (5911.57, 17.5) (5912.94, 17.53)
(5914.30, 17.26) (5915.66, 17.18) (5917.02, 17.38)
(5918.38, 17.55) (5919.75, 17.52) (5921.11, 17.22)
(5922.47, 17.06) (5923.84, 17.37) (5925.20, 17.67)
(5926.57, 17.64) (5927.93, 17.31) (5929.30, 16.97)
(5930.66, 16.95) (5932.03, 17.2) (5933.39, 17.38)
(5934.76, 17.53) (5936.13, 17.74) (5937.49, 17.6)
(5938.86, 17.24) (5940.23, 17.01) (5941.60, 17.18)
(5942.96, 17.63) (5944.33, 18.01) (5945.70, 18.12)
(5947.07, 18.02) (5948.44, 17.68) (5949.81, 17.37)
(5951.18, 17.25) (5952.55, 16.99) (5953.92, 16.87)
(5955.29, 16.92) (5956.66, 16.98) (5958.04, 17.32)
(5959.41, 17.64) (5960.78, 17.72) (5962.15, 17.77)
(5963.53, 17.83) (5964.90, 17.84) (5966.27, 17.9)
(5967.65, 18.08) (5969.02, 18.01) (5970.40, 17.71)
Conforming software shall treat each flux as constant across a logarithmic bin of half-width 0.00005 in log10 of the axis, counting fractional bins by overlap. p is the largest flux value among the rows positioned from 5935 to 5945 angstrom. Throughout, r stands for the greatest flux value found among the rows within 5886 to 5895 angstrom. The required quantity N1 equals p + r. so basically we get 32.2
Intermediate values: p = 18.01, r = 14.22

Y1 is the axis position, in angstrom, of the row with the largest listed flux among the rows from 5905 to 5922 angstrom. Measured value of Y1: 5918.38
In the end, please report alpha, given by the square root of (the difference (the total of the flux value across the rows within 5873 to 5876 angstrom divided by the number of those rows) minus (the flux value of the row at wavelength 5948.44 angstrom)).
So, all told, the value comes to 0.66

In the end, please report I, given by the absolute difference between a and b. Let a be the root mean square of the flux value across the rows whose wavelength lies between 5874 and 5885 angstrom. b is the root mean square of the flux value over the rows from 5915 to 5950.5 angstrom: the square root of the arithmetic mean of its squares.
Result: 0.0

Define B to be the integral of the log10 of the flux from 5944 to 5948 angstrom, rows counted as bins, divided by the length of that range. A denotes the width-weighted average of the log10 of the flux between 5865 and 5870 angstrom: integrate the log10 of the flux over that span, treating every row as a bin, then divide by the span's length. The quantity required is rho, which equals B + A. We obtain 2.53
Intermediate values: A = 1.27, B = 1.26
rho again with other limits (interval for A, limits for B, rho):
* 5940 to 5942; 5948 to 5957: 2.47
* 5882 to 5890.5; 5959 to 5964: 2.39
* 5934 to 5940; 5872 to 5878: 2.50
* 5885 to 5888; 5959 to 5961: 2.42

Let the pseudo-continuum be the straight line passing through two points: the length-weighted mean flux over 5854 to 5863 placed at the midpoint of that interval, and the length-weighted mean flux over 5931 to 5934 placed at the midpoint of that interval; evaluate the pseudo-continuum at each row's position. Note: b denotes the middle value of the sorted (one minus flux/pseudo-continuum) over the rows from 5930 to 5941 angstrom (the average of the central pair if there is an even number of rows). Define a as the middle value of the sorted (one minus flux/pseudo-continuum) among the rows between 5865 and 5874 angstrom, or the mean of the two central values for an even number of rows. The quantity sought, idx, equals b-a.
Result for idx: 0.05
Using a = -0.057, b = -0.004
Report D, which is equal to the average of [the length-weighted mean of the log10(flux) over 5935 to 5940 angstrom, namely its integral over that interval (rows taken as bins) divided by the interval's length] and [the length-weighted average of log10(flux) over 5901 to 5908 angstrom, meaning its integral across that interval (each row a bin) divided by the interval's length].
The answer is 1.24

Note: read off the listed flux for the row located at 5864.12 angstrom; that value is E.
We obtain 18.41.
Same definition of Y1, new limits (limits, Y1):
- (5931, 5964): 5945.70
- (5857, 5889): 5868.18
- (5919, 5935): 5925.20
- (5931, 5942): 5936.13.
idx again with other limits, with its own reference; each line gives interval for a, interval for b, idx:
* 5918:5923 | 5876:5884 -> 0.01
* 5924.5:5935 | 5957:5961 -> -0.02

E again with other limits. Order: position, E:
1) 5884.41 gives 16.29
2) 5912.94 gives 17.53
